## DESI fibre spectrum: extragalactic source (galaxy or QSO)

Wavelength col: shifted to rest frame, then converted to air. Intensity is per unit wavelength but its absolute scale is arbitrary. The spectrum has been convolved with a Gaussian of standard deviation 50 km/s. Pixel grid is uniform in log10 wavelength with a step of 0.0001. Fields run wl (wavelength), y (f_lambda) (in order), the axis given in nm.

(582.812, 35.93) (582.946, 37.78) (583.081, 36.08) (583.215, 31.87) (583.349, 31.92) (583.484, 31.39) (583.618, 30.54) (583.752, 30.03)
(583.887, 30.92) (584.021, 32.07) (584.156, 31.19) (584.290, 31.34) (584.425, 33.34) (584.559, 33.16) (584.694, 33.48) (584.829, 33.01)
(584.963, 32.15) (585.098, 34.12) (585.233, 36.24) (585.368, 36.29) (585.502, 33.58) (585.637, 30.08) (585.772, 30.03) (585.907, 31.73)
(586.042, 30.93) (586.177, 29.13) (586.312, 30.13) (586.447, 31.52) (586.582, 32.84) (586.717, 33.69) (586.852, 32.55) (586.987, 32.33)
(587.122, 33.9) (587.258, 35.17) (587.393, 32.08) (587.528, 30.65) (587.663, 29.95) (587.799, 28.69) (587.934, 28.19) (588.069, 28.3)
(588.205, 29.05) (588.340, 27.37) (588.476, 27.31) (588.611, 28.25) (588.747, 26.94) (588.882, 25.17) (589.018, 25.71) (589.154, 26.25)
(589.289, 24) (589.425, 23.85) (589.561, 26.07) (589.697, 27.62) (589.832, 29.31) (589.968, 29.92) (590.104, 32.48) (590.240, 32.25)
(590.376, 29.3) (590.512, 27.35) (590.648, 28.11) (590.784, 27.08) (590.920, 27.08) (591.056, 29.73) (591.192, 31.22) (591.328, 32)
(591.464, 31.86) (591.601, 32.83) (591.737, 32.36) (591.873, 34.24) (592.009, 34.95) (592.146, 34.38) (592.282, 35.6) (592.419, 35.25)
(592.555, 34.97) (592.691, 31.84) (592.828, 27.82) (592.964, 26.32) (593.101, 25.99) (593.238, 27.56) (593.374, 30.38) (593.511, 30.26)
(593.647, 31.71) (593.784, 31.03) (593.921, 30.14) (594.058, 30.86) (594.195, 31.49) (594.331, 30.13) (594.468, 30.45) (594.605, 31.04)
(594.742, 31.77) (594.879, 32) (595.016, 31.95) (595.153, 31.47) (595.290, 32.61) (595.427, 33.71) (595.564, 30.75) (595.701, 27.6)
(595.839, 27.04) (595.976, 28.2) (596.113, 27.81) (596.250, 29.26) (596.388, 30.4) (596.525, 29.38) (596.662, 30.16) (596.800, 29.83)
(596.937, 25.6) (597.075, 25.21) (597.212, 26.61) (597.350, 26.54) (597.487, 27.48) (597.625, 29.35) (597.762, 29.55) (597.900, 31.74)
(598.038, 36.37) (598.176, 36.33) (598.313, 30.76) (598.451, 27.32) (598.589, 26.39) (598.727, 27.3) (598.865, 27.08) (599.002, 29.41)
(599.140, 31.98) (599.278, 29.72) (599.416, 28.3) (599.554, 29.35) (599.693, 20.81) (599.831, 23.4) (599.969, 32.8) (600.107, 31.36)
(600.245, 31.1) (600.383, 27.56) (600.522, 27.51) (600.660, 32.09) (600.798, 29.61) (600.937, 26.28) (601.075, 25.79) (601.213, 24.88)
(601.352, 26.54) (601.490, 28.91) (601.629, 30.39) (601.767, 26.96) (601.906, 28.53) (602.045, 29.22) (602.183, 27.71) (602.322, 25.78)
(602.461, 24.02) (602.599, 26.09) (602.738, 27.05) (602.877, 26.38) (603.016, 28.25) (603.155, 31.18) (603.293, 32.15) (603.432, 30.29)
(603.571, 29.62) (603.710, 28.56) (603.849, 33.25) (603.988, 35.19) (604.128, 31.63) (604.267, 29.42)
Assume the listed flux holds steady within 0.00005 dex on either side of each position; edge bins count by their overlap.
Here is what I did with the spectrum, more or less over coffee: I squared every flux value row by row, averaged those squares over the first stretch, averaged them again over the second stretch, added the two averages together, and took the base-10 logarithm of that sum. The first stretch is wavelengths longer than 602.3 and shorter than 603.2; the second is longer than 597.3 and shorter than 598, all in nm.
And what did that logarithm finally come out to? 3.20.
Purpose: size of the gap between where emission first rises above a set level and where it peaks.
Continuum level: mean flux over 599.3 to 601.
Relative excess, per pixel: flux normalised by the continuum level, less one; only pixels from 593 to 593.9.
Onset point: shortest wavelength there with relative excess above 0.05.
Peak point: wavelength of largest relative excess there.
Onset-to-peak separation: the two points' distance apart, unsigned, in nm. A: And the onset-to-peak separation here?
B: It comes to 0.27 nm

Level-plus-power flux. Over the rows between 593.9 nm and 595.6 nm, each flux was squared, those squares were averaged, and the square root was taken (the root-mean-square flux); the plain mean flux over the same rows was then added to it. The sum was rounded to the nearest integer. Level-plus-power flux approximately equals 63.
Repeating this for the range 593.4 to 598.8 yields 60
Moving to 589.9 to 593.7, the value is 62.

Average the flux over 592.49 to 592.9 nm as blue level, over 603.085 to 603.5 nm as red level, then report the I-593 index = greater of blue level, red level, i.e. 31.5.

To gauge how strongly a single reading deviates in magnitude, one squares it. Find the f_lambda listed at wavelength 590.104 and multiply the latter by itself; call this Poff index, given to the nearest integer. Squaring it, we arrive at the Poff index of 1055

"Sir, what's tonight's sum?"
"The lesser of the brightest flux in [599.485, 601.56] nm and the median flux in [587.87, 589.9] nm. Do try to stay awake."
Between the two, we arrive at 27.3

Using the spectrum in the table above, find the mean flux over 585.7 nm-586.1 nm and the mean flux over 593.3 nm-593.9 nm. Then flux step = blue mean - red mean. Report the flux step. 0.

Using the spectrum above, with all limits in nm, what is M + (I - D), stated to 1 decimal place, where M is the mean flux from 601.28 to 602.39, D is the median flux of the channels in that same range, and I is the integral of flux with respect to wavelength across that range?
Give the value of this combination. 30.9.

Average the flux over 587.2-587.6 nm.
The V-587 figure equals 32.6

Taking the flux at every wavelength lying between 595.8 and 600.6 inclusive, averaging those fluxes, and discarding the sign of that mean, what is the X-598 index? 28.8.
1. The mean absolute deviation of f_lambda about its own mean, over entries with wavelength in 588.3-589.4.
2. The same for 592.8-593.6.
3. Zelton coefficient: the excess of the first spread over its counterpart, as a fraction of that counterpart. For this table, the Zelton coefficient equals -0.3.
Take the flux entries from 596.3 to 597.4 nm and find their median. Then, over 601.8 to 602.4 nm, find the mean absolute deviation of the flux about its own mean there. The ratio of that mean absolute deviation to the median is 0.038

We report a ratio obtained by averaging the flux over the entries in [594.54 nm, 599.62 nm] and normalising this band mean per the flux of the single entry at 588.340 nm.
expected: 1.084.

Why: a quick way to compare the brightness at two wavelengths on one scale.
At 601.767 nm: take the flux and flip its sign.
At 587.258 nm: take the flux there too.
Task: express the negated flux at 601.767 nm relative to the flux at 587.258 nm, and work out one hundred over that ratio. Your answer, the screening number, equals -130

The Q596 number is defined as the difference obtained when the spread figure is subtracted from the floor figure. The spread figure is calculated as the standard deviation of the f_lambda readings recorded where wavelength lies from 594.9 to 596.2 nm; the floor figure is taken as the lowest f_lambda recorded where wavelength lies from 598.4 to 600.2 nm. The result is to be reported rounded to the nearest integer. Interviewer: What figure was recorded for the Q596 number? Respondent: 18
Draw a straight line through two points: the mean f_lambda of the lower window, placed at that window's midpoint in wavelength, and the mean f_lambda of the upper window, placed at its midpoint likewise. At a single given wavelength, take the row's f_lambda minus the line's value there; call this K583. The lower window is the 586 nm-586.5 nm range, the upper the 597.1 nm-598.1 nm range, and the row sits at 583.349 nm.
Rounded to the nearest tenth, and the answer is 1.3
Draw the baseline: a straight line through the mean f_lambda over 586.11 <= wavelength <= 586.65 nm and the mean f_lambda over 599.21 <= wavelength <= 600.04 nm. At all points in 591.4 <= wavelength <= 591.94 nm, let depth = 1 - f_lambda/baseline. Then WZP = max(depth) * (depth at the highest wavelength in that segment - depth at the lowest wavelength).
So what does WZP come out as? 0.007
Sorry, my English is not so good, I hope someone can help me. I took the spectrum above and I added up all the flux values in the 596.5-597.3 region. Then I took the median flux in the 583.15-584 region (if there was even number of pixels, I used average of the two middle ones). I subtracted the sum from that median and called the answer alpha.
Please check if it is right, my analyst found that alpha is -136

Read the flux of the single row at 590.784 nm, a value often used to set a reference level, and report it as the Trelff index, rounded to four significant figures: 27.08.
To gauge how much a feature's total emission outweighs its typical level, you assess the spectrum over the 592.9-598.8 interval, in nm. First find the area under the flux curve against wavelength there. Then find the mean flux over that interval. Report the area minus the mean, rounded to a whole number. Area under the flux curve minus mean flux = 146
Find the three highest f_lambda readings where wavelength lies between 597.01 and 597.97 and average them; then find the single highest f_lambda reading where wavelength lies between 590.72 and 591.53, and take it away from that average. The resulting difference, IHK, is -1.8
